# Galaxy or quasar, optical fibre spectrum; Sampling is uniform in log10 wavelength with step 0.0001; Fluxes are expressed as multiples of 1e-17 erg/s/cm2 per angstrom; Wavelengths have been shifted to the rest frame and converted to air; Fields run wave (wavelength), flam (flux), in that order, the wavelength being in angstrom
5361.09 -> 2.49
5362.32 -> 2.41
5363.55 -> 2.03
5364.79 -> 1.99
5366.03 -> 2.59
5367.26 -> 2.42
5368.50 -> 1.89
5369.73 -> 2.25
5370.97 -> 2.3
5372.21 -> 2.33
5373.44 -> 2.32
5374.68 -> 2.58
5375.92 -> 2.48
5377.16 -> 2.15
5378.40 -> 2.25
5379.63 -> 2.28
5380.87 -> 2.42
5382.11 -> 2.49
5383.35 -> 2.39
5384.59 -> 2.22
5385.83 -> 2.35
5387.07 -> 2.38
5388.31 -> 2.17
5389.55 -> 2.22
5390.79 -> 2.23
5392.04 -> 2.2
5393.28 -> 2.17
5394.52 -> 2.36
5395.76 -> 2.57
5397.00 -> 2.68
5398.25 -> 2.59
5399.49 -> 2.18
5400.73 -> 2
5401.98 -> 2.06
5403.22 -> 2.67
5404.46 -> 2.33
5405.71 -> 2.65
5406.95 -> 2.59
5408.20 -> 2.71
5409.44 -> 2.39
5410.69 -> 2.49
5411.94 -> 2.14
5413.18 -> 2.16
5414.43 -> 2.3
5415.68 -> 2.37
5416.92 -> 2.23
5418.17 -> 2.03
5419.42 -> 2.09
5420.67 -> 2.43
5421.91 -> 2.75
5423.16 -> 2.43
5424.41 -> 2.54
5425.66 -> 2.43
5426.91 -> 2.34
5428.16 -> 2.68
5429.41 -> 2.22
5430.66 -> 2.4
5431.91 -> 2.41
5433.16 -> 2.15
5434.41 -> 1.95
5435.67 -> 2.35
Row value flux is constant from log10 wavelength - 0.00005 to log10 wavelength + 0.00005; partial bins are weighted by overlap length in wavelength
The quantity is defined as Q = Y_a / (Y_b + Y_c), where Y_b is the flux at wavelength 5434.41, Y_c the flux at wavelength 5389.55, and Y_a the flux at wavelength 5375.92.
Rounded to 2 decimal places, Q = 0.59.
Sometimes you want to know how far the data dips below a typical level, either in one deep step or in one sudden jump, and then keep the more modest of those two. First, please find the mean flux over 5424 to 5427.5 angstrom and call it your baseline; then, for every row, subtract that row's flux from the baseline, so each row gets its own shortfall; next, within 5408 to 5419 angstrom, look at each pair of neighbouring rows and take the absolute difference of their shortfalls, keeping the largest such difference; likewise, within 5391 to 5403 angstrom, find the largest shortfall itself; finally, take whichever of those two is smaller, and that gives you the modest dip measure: 0.35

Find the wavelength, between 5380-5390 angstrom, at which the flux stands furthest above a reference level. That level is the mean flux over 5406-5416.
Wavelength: 5382.11 angstrom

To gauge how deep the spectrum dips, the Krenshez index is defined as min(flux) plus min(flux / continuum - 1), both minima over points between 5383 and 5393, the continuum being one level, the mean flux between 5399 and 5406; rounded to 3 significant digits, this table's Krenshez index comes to 2.11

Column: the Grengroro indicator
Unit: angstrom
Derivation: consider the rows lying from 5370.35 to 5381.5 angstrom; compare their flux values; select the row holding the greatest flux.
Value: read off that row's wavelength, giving 5374.68 angstrom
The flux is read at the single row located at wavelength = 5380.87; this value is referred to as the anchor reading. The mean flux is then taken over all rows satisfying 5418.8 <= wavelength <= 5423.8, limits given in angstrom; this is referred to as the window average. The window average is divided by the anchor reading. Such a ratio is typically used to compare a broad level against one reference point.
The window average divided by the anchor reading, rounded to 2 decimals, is 1.00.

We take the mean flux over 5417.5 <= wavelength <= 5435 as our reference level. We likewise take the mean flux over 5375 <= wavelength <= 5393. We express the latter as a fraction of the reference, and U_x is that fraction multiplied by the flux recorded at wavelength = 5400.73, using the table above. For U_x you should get 1.96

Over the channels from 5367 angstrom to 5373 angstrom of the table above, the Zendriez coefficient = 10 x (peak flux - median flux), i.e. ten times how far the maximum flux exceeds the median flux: 1.2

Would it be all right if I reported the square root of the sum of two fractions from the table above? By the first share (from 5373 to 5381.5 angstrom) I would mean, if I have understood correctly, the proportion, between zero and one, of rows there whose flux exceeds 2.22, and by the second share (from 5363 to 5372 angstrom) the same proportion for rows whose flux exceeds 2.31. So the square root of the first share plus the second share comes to 1.07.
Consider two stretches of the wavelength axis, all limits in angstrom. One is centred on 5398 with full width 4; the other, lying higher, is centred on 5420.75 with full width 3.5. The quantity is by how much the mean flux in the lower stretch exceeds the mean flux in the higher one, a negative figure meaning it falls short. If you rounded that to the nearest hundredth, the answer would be 0.06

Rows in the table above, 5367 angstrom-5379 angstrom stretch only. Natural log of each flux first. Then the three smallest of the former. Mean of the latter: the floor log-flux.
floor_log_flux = 0.74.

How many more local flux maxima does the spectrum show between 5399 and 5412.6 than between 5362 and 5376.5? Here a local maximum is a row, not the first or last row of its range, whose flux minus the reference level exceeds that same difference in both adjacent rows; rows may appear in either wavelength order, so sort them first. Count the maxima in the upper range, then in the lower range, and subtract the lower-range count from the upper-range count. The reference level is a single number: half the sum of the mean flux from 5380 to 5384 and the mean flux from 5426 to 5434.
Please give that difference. 1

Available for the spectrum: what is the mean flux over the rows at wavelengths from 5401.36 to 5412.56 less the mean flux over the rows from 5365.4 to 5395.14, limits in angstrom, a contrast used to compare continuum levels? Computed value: 0.14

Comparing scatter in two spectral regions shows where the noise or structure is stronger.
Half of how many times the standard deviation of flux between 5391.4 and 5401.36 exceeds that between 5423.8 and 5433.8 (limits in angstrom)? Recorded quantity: 0.73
